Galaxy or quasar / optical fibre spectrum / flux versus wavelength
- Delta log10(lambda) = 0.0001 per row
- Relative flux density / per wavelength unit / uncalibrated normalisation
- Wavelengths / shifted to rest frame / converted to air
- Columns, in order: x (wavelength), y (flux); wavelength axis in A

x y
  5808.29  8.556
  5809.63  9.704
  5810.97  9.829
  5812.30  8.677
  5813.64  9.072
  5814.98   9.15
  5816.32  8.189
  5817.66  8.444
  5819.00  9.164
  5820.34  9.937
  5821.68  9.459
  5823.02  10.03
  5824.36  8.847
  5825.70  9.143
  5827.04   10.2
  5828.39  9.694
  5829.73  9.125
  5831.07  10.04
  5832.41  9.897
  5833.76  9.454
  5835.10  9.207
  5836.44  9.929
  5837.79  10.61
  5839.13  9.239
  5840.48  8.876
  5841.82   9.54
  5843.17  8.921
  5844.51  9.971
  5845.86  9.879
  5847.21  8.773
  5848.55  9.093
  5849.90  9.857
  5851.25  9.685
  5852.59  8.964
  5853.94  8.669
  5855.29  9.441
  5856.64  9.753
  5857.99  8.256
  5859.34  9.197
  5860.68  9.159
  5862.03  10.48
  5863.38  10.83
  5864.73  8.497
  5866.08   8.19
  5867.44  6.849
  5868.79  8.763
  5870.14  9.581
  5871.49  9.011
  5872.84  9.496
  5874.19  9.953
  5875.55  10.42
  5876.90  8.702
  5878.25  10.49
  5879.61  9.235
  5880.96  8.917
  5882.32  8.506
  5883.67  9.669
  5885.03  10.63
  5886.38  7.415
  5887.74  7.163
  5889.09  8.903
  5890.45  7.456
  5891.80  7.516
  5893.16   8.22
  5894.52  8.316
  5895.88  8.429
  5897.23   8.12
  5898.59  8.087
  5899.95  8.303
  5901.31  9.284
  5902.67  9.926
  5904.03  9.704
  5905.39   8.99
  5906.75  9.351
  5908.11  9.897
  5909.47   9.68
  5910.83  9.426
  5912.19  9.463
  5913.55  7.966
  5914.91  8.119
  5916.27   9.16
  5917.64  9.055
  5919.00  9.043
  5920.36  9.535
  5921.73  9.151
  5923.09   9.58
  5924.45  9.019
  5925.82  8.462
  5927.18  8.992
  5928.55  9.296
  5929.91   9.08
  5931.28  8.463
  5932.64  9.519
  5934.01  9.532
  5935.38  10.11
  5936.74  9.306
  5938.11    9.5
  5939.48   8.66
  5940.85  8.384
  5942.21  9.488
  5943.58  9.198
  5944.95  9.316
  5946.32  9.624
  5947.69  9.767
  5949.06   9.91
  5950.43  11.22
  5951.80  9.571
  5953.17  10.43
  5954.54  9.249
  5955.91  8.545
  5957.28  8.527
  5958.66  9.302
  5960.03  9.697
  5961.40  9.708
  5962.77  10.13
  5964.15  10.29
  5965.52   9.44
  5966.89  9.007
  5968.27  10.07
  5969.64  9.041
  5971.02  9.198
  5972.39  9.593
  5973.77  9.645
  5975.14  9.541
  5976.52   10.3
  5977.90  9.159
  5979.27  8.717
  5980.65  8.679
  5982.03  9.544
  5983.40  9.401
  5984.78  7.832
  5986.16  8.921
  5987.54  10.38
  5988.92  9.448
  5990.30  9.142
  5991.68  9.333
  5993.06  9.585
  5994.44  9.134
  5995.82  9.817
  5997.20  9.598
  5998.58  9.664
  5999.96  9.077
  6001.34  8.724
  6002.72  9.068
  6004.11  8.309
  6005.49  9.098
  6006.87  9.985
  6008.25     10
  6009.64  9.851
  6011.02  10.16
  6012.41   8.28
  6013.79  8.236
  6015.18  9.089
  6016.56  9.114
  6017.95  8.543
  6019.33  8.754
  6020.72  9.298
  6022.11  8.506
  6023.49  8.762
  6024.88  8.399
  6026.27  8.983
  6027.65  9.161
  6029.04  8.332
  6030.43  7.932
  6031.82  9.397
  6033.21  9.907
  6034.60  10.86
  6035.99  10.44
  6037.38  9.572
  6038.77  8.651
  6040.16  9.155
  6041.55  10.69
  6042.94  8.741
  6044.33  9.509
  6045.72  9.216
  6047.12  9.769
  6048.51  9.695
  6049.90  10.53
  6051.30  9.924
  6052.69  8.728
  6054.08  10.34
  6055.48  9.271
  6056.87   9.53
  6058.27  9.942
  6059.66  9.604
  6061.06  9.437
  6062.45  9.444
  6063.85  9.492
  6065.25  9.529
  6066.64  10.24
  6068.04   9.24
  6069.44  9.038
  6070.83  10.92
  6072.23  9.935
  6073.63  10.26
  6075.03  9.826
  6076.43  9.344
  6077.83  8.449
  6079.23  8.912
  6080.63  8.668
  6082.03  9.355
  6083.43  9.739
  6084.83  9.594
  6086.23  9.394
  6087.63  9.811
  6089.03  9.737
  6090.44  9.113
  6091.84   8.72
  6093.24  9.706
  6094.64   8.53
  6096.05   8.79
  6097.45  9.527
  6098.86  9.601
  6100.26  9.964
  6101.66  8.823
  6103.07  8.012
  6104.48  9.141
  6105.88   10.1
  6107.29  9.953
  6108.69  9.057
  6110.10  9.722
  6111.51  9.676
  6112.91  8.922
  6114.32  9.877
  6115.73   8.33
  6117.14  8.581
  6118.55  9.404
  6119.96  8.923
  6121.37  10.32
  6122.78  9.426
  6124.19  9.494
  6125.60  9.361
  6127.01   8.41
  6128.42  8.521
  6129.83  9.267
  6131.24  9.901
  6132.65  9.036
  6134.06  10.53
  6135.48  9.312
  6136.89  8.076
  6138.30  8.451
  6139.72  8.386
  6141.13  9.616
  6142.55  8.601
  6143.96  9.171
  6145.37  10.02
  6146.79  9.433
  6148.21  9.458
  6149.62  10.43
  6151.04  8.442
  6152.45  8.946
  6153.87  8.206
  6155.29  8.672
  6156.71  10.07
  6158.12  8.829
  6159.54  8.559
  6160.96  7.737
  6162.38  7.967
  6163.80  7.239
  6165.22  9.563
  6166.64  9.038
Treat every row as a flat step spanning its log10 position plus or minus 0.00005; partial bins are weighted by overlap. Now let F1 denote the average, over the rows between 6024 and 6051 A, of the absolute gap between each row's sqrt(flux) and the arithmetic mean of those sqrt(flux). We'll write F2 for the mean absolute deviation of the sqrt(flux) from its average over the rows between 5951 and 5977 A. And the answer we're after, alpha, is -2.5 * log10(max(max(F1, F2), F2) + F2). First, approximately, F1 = 0.11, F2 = 0.069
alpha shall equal 1.89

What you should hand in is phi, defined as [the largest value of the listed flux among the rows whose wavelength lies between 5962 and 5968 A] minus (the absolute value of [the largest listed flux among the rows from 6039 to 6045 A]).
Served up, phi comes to -0.4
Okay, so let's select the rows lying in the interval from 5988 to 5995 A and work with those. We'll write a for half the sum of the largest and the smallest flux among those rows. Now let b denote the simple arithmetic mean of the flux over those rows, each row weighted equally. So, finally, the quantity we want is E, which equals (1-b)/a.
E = -0.890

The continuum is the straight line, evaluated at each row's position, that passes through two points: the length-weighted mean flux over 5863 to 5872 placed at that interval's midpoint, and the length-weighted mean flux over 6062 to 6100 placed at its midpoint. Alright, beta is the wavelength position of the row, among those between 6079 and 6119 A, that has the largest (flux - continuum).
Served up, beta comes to 6105.88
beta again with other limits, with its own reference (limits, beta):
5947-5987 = 5950.43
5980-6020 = 5987.54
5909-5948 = 5935.38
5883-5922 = 5885.03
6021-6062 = 6034.60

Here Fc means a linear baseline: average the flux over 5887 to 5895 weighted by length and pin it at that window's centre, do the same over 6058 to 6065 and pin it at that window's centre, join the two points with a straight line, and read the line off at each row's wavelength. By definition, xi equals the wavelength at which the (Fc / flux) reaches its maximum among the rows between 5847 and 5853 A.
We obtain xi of 5847.21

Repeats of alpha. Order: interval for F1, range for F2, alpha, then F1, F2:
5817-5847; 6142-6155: 1.81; 0.07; 0.094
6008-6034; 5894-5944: 1.93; 0.09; 0.079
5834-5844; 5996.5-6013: 1.84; 0.08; 0.092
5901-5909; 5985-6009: 2.17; 0.05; 0.068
